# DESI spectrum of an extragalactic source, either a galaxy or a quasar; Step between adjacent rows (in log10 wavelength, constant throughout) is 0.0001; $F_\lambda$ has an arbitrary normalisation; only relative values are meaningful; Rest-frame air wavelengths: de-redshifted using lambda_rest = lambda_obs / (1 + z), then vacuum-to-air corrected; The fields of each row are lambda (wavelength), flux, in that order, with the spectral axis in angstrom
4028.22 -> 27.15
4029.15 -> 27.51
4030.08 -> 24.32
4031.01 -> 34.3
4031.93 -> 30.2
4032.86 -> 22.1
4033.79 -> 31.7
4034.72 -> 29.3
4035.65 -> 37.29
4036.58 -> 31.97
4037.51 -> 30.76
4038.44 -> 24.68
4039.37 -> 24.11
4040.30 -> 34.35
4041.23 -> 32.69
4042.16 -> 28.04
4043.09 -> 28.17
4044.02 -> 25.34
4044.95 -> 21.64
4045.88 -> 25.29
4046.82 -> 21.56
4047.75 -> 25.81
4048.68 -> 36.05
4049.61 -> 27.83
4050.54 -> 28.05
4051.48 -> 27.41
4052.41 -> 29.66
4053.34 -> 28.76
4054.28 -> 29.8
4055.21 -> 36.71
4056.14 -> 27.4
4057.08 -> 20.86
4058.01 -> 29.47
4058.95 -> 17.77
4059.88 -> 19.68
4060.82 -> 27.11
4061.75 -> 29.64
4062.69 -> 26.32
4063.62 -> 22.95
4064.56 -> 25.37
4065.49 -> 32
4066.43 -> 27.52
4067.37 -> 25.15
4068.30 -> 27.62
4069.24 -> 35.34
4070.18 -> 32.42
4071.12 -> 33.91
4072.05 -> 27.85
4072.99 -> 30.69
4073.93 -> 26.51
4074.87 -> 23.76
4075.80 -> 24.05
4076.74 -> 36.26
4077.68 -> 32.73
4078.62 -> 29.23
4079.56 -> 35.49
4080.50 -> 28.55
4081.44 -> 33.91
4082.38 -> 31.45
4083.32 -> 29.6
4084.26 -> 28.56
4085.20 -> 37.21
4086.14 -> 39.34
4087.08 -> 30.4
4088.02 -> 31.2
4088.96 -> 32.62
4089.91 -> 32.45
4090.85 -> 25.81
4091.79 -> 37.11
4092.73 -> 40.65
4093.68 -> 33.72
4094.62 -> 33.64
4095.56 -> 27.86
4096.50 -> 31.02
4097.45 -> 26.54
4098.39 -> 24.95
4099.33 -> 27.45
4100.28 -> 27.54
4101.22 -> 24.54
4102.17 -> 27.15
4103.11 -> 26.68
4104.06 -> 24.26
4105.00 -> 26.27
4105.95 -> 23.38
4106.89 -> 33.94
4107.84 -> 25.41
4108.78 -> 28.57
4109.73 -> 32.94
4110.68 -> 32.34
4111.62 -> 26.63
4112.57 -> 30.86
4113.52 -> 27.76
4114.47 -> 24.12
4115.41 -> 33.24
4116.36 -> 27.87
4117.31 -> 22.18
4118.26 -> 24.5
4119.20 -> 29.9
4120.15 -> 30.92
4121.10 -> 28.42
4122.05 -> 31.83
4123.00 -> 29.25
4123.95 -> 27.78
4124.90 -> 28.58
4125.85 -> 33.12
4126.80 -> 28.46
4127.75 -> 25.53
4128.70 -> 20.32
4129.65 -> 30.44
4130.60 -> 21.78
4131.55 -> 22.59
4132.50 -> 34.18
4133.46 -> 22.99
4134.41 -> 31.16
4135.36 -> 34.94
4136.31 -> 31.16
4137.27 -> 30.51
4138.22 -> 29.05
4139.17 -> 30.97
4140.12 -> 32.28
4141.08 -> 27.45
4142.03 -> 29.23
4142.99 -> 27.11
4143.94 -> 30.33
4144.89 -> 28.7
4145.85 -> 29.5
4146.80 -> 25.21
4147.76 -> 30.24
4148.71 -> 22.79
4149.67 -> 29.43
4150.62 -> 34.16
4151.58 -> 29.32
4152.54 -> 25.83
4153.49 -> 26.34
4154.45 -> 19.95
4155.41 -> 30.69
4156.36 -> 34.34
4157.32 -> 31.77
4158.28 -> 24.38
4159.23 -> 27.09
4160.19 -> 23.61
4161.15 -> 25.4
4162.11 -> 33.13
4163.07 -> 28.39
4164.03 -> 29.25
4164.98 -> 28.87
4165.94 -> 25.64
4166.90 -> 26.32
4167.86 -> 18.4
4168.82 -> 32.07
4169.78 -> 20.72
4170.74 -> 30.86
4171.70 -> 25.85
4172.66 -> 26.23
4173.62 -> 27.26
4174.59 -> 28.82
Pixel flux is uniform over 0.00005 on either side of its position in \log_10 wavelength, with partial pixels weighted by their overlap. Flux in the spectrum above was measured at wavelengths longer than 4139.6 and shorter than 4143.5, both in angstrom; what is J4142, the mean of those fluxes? 29.0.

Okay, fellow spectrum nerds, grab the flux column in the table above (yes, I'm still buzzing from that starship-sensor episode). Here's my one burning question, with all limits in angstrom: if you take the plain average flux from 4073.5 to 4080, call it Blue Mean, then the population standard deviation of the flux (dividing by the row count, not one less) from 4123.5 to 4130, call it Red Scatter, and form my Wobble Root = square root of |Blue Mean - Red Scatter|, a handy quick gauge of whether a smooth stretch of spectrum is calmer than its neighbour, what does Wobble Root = 5.10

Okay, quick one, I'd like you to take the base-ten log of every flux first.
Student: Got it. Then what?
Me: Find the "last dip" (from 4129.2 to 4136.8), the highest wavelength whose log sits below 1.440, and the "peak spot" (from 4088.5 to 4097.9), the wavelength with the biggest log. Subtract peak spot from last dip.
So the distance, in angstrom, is 40.7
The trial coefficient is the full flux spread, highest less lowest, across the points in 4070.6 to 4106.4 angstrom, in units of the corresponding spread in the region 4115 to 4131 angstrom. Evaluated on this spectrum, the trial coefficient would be 1.3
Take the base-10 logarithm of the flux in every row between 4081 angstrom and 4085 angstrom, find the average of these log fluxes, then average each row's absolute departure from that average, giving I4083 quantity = 0.025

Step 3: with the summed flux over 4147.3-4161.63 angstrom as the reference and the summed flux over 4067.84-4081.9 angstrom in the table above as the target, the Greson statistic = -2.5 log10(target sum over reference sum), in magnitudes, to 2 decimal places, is -0.11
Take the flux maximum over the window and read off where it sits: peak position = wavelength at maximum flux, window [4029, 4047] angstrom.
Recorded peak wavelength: 4035.65 angstrom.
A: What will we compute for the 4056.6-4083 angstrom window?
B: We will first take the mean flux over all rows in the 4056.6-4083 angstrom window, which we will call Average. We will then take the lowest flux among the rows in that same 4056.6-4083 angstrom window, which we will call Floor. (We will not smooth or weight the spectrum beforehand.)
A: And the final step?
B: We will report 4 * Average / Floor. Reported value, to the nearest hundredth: 6.38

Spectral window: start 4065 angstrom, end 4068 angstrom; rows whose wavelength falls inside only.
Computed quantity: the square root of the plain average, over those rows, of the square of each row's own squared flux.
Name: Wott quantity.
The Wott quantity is 821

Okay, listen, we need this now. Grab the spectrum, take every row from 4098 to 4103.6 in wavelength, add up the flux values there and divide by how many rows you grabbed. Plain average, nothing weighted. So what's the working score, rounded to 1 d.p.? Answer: 26.4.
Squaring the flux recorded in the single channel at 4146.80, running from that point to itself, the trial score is 636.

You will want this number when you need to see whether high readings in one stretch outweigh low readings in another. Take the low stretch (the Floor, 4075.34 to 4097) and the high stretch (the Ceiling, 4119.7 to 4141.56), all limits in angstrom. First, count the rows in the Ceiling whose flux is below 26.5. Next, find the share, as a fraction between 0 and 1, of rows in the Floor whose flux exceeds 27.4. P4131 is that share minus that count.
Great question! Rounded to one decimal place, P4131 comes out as -4.1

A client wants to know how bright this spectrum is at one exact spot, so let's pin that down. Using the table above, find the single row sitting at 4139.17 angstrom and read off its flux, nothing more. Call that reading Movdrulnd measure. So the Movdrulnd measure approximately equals 30.97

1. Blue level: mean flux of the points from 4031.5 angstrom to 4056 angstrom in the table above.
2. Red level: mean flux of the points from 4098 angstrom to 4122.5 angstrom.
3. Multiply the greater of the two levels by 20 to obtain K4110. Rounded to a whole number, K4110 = 576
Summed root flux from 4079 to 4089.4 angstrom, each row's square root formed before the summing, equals 62.7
